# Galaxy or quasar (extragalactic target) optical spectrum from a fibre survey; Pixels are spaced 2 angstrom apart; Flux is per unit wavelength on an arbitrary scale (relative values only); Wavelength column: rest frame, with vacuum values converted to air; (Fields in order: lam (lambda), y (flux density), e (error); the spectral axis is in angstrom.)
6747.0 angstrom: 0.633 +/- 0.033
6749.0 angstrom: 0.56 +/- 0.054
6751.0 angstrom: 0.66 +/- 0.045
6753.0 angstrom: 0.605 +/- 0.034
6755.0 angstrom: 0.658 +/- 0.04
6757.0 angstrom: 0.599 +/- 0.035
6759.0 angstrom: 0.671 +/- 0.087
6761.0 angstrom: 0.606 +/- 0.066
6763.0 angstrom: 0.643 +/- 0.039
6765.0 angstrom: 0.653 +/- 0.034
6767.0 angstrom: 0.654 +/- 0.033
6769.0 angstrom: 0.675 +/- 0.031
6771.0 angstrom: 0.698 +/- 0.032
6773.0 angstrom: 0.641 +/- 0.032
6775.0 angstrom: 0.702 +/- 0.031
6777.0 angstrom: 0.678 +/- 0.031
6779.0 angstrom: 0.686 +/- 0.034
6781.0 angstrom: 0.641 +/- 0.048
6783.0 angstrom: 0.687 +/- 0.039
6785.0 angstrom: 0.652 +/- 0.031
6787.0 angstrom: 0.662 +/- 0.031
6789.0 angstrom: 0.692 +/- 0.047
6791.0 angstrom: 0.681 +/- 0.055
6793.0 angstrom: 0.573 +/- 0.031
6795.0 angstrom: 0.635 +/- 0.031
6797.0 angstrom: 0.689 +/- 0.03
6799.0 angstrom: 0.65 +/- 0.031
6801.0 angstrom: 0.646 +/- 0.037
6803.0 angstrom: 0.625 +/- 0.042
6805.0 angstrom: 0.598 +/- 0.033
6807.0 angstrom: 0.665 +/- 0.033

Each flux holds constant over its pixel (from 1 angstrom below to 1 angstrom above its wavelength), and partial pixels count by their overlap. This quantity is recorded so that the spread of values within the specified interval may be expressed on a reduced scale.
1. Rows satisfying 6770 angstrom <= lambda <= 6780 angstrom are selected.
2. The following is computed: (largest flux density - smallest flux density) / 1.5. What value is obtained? 0.04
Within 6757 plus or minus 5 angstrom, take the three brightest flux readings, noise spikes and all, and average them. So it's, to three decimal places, 0.645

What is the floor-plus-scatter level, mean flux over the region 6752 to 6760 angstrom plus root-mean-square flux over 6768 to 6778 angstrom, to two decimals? 1.31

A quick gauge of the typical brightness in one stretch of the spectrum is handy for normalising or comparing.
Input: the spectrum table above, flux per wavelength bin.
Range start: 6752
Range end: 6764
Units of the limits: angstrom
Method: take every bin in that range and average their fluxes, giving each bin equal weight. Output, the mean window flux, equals 0.630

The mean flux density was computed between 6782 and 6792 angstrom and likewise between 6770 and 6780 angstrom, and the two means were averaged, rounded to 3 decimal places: 0.678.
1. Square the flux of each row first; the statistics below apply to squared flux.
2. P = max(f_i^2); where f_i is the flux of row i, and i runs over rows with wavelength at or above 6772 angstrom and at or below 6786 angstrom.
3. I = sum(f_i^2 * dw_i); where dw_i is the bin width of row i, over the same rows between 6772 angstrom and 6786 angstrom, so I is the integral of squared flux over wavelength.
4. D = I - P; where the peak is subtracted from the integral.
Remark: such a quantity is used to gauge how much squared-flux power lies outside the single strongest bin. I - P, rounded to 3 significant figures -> 5.79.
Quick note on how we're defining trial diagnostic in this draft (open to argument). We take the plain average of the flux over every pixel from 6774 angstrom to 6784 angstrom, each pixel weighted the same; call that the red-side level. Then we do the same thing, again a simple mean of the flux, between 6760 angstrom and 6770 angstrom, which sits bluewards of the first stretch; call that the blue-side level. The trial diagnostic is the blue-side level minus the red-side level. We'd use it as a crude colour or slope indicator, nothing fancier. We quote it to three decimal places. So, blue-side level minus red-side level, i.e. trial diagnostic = -0.033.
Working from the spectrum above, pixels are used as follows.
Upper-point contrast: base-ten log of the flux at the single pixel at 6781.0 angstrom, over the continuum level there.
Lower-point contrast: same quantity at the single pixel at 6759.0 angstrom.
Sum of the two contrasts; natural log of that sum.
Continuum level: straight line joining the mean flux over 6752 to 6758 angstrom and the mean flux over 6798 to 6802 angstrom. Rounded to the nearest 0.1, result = -3.3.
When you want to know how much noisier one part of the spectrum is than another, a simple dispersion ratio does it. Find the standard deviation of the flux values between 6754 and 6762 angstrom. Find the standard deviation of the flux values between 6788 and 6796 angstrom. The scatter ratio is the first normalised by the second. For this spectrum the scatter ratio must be 0.67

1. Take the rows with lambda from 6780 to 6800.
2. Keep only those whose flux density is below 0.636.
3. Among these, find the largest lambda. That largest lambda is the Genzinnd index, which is 6795.0 angstrom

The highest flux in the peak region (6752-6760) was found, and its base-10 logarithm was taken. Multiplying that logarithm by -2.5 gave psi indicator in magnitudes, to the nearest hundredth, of 0.43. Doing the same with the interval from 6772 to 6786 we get 0.38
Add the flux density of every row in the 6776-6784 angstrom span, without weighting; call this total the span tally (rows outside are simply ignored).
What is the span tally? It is 2.69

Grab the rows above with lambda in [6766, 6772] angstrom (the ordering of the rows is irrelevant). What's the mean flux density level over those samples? 0.676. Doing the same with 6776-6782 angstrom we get 0.668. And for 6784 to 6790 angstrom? 0.669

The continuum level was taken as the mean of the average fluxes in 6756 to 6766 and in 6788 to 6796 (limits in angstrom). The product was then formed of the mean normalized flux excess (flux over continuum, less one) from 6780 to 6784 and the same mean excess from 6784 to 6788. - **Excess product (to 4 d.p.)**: 0.0010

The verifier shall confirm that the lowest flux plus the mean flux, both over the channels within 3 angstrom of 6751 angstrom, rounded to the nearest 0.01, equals 1.17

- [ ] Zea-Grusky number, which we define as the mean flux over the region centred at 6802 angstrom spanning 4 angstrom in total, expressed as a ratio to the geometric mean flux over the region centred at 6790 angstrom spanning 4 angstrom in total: 0.93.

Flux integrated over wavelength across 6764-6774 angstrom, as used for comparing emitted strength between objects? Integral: 6.64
